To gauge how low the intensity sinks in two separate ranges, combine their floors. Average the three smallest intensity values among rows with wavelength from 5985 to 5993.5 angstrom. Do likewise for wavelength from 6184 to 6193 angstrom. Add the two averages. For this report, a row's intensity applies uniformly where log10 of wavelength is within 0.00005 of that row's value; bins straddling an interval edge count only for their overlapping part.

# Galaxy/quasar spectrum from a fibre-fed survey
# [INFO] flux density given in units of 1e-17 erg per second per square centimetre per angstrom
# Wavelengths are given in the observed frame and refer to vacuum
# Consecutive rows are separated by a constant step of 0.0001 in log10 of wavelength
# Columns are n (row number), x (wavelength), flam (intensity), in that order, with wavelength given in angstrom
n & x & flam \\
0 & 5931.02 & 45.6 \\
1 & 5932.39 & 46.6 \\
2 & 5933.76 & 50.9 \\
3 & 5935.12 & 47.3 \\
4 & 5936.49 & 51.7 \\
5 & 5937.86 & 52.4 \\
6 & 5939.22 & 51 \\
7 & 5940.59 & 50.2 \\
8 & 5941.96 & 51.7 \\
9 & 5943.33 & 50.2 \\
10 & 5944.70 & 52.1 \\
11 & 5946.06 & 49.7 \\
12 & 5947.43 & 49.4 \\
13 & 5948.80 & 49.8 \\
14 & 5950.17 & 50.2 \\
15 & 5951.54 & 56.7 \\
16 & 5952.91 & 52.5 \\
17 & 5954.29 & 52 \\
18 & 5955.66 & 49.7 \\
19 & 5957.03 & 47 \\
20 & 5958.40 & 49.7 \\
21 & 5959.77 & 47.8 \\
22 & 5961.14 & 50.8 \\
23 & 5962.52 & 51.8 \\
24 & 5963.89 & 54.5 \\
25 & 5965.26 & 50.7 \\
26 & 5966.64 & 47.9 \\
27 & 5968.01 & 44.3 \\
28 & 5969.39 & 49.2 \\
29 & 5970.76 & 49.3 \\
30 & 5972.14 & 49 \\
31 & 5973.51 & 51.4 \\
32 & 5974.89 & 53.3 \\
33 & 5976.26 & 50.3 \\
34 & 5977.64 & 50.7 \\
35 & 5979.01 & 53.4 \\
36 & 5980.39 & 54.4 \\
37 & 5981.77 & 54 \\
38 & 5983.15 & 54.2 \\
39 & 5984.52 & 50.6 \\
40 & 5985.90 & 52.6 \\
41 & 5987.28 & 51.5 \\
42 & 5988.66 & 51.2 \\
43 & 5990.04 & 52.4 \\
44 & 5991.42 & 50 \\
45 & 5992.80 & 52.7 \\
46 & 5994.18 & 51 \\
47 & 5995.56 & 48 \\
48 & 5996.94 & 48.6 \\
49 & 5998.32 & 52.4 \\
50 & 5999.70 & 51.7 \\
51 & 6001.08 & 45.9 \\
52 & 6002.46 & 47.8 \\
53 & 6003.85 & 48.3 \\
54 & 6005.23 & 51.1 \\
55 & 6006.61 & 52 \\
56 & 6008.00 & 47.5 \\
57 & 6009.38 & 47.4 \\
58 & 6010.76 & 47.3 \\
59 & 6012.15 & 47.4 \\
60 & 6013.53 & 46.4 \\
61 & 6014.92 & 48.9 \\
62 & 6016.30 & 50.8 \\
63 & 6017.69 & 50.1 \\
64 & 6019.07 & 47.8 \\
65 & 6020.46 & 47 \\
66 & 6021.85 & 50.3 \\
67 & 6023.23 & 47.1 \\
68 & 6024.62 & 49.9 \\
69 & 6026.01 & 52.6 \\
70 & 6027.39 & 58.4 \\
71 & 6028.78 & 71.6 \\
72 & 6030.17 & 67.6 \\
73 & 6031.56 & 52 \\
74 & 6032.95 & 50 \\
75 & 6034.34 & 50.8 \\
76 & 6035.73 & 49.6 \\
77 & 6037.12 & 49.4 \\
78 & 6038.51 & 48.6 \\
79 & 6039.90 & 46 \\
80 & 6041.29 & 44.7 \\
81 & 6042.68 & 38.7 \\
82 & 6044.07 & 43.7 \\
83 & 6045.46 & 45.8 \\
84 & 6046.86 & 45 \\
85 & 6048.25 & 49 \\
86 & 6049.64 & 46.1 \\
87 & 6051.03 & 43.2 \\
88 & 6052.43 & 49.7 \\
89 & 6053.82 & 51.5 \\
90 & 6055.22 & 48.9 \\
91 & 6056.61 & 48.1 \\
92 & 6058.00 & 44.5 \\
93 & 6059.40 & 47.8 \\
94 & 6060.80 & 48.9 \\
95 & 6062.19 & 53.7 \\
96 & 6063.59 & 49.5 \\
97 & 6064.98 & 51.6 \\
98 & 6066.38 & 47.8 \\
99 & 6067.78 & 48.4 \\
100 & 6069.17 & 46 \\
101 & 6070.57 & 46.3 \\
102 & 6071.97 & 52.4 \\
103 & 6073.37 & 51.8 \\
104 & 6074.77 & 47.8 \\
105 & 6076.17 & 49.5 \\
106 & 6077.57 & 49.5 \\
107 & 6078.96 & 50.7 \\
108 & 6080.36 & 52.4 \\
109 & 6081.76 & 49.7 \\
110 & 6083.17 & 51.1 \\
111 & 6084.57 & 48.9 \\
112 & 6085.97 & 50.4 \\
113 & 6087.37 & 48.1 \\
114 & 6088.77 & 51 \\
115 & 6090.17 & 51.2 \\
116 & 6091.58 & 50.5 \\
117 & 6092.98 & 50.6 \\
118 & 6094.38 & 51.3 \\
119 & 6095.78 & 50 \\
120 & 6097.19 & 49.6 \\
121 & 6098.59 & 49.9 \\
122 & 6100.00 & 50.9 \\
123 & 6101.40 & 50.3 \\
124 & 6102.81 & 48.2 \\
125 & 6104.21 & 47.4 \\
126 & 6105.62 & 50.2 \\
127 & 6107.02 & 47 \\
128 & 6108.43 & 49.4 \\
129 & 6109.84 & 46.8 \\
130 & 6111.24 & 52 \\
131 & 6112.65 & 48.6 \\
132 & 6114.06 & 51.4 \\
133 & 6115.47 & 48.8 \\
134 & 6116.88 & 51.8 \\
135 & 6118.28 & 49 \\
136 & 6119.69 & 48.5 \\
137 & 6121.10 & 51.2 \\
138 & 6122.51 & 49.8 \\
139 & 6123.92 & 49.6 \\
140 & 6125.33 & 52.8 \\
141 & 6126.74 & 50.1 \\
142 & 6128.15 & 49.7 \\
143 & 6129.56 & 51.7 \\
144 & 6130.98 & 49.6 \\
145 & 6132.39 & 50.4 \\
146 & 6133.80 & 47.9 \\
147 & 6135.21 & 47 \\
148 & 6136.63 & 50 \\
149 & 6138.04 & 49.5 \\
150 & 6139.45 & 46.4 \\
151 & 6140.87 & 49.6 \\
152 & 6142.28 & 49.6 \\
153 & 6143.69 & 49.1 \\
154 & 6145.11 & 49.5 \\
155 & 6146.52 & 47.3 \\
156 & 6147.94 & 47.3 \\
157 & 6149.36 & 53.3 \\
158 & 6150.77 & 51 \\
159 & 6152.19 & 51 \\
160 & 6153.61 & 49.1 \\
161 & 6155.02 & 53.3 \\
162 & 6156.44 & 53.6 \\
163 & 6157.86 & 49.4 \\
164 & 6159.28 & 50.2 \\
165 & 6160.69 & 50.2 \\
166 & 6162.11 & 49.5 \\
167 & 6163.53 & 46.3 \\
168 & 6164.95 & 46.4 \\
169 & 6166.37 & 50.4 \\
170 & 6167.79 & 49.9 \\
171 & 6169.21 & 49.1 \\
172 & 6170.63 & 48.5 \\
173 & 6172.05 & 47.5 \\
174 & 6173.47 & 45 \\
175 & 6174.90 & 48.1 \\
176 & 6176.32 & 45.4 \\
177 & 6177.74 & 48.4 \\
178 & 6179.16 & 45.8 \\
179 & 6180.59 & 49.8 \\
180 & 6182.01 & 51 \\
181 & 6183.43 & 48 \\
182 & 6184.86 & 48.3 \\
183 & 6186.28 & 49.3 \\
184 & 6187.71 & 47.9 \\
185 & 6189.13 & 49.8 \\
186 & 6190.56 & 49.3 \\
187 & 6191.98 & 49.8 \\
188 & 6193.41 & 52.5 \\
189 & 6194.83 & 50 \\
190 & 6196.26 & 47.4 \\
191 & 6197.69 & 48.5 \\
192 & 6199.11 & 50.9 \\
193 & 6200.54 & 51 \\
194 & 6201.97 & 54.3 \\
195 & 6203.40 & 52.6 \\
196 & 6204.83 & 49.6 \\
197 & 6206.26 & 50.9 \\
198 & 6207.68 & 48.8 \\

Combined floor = 99.4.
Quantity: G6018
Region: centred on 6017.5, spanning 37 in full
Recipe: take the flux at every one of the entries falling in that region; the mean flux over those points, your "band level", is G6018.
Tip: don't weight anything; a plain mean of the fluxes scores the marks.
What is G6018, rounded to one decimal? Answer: 51.0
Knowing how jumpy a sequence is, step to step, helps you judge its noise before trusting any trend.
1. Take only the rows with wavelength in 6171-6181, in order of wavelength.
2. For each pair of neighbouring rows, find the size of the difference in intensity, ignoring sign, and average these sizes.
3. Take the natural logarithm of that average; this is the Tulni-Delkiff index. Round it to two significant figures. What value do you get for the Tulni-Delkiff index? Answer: 1.1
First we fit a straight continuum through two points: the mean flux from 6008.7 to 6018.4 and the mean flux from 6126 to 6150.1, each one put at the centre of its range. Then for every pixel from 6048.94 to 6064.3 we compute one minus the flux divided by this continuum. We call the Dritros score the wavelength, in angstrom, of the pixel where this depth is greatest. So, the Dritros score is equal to 6051.03 angstrom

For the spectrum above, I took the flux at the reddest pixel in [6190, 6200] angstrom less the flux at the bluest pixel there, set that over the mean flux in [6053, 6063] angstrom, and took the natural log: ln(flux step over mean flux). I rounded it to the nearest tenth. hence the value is -3.4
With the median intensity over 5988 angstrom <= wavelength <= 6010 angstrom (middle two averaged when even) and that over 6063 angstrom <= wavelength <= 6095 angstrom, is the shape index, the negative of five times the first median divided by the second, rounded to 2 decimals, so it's -5.01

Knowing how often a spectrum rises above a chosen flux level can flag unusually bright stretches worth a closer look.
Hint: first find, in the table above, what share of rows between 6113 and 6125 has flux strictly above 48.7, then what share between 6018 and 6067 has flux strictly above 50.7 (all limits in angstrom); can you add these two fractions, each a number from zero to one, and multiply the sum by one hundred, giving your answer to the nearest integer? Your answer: 113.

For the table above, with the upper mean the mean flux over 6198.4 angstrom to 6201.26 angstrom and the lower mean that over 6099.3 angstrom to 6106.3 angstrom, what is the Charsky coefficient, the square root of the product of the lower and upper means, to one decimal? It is 50.2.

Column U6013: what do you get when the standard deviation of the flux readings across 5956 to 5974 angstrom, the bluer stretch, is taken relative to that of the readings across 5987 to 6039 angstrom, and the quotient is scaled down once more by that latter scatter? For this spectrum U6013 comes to 0.1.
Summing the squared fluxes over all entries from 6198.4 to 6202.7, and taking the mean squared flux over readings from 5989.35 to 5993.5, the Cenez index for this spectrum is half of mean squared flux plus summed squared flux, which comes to 5407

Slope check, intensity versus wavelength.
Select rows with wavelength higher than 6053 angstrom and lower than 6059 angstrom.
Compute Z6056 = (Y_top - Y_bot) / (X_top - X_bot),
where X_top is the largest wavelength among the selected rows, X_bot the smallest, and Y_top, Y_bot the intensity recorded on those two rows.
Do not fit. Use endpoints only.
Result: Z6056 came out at -1.7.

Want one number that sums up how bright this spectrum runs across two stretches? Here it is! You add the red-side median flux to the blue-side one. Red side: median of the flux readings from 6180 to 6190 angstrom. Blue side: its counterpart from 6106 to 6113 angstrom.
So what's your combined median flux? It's 97.9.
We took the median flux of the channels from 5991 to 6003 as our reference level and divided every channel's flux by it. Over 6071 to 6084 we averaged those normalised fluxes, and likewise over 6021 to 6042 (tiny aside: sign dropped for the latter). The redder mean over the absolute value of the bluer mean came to 0.96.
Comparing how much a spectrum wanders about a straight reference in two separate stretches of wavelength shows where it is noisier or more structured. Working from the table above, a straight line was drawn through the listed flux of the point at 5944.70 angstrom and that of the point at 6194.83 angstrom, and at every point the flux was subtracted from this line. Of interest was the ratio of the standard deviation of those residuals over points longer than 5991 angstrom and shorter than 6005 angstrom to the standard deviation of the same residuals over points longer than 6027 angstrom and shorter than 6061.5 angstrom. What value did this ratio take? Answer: 0.3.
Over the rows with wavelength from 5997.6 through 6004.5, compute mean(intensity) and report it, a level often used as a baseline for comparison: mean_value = 49.2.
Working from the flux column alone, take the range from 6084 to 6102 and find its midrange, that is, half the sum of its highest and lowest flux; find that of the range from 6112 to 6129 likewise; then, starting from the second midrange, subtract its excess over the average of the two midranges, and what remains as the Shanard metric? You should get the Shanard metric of 50.2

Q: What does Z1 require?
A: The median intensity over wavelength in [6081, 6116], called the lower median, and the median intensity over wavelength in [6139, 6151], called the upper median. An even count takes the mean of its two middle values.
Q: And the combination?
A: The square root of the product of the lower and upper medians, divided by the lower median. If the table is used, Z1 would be 0.99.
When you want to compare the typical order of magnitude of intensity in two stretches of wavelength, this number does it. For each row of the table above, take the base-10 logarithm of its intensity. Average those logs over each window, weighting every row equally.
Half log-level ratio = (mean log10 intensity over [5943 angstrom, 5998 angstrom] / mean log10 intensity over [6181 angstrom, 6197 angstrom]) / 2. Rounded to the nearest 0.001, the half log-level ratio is 0.504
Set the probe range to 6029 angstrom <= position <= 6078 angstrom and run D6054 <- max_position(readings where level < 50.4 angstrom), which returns 6077.57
